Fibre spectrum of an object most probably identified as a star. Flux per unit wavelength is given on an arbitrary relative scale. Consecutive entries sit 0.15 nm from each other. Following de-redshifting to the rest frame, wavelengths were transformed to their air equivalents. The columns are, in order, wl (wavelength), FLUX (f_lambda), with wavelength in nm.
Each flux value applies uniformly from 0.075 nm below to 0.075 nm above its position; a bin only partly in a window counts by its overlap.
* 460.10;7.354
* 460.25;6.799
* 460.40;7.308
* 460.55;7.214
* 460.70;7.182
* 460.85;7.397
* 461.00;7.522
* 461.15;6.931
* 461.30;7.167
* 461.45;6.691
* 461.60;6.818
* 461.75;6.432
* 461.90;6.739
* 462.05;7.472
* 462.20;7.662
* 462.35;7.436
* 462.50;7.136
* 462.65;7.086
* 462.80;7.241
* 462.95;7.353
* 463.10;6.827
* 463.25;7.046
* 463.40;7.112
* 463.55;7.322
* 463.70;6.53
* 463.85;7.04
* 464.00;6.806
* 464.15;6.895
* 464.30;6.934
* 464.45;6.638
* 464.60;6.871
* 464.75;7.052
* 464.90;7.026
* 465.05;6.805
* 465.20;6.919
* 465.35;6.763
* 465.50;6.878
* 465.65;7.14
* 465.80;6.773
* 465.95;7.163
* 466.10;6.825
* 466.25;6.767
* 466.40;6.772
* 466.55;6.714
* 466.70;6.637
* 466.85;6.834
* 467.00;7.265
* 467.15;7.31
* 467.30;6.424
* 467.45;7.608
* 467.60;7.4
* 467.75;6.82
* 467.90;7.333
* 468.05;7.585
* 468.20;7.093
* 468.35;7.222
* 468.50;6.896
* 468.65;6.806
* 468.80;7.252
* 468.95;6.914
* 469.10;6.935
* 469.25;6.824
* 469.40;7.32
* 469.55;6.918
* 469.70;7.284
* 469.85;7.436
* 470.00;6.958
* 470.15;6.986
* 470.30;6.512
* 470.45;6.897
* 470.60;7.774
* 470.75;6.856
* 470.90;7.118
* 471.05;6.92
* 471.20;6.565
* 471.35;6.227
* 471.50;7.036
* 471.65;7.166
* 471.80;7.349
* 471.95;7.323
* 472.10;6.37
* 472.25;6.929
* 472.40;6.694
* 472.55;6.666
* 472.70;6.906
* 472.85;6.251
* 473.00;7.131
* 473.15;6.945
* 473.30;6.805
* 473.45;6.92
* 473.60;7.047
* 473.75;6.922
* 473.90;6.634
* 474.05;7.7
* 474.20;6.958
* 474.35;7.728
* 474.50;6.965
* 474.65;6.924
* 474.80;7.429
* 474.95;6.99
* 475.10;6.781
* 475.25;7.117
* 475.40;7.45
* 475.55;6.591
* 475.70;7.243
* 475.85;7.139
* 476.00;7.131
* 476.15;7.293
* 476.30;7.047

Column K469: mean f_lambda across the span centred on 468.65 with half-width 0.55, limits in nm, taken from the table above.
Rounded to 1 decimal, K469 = 7.0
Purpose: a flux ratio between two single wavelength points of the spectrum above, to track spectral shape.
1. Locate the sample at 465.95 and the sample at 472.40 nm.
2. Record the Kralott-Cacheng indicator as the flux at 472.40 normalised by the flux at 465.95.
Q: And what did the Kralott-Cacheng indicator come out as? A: 0.93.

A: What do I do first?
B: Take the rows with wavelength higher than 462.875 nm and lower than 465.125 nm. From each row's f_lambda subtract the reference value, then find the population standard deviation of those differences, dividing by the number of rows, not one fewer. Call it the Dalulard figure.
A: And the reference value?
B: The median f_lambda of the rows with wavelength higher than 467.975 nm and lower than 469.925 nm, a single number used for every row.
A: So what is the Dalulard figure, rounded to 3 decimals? 0.216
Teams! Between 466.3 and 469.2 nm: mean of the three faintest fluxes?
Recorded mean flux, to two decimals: 6.59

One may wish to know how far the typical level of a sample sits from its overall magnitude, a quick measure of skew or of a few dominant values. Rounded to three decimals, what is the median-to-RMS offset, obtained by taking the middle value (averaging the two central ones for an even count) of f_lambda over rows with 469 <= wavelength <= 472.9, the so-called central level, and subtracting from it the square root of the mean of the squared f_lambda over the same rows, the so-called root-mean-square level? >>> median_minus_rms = -0.016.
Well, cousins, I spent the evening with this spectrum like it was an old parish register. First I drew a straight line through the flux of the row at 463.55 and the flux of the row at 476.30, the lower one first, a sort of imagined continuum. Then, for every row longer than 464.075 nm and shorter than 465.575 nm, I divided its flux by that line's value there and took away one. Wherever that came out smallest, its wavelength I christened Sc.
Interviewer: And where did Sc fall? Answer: 464.45 nm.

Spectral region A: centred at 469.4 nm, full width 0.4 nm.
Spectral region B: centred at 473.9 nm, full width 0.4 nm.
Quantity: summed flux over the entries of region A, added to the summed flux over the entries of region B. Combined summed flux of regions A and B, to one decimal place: 42.3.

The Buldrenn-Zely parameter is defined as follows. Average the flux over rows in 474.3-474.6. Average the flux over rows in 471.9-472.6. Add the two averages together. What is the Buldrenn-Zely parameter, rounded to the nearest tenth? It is 14.1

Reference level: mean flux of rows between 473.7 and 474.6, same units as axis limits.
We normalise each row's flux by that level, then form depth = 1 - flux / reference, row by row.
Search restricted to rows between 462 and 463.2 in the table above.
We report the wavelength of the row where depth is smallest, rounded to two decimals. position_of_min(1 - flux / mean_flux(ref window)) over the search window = 462.20 nm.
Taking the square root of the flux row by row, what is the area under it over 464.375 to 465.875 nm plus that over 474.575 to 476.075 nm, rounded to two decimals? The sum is 7.93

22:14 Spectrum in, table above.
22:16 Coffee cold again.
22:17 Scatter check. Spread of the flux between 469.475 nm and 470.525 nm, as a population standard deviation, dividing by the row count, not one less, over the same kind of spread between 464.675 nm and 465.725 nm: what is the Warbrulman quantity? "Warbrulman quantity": 2.2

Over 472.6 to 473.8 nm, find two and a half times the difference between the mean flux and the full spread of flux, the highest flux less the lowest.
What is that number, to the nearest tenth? 15.0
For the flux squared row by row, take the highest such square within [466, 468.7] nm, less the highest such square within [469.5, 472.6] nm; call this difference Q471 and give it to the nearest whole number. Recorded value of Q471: -3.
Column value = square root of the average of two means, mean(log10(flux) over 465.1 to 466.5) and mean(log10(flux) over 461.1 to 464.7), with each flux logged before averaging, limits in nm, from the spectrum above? 0.917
